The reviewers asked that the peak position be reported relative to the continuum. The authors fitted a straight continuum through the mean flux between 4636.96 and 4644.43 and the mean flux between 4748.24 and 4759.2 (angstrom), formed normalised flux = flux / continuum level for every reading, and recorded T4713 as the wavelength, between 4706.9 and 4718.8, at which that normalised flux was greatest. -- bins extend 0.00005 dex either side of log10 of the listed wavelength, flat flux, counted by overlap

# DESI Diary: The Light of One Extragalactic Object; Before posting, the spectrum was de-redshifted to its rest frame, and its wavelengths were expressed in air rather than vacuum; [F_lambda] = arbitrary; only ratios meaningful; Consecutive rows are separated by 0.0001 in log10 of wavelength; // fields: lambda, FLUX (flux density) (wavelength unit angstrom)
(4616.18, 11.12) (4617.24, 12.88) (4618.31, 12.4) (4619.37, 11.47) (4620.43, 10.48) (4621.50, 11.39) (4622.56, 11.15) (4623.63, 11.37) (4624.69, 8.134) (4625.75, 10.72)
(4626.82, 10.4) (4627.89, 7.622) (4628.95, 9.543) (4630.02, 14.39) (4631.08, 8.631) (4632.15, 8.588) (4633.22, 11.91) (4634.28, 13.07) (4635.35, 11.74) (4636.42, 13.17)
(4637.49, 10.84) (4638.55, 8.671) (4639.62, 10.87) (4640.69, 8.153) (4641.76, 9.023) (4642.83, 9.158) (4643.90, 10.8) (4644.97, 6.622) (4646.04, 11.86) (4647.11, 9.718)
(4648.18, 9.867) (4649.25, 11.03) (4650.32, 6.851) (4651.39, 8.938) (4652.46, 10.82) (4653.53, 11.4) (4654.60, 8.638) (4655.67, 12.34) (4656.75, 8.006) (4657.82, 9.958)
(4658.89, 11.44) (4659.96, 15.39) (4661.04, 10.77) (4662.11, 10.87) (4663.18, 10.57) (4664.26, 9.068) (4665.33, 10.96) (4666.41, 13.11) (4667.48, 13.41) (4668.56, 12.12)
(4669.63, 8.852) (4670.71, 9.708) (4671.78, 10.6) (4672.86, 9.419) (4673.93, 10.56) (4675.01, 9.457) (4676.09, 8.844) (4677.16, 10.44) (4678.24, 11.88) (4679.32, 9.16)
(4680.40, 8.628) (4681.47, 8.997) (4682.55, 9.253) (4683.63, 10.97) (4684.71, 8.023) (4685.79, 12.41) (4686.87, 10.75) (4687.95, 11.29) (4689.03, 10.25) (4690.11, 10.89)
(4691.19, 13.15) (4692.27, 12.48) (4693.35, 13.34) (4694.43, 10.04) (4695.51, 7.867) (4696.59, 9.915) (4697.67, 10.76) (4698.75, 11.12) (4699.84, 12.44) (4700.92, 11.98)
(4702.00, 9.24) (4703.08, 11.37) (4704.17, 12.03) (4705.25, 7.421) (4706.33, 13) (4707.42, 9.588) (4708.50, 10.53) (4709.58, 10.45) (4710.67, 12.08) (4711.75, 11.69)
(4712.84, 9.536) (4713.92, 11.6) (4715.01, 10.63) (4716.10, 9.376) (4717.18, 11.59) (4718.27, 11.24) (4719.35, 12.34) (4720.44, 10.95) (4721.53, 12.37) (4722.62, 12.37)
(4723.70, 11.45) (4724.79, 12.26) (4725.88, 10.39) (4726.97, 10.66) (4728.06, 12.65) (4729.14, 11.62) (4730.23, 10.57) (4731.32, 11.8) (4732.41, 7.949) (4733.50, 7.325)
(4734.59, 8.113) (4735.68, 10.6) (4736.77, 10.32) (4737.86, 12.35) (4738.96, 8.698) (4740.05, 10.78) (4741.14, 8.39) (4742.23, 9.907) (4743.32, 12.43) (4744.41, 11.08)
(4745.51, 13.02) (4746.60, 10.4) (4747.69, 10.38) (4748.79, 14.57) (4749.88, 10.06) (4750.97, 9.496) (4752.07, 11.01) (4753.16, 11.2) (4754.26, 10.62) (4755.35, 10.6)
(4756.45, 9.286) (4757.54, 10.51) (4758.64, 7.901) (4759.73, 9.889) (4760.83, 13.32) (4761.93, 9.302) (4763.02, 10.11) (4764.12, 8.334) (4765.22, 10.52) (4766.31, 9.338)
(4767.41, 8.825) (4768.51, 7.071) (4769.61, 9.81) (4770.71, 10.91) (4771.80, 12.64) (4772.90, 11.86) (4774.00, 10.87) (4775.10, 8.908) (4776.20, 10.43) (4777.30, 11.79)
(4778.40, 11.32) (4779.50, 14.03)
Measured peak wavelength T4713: 4710.67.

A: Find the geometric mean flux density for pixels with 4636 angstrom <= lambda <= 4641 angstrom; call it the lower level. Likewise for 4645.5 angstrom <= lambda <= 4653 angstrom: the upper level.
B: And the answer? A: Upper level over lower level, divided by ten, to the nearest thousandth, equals 0.096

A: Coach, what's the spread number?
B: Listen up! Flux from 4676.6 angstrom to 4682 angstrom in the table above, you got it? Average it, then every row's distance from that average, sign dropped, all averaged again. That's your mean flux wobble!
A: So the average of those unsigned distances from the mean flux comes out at 1.1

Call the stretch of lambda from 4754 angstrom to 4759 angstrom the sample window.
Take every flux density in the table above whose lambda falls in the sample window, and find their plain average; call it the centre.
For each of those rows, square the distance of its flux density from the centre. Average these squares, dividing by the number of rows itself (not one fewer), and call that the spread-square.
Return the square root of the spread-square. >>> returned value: 1.1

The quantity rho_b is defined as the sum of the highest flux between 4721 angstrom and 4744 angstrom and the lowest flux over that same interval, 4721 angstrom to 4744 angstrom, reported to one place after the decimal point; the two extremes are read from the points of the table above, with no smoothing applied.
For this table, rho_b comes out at 20.0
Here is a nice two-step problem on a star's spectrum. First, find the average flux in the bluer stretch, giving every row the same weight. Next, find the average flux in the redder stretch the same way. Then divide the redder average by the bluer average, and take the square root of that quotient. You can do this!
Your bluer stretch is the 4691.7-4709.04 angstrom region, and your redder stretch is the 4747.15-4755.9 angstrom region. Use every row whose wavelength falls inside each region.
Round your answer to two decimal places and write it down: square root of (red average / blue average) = 1.01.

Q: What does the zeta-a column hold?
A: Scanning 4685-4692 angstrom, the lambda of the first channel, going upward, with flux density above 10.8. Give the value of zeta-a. 4685.79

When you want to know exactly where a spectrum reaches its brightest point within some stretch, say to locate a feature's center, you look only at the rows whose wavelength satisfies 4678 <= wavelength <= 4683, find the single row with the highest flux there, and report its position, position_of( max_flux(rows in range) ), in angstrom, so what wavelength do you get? 4678.24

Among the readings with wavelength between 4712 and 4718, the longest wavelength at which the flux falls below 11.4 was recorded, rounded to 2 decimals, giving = 4716.10 angstrom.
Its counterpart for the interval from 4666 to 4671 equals 4670.71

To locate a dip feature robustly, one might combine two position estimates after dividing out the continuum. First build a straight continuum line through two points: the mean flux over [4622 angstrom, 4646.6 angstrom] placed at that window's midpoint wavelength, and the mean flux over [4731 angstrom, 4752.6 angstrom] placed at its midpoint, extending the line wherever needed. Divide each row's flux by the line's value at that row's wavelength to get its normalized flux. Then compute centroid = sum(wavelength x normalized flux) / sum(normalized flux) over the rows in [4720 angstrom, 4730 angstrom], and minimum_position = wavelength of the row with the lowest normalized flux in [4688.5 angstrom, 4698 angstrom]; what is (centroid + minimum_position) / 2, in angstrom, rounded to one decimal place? 4710.1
